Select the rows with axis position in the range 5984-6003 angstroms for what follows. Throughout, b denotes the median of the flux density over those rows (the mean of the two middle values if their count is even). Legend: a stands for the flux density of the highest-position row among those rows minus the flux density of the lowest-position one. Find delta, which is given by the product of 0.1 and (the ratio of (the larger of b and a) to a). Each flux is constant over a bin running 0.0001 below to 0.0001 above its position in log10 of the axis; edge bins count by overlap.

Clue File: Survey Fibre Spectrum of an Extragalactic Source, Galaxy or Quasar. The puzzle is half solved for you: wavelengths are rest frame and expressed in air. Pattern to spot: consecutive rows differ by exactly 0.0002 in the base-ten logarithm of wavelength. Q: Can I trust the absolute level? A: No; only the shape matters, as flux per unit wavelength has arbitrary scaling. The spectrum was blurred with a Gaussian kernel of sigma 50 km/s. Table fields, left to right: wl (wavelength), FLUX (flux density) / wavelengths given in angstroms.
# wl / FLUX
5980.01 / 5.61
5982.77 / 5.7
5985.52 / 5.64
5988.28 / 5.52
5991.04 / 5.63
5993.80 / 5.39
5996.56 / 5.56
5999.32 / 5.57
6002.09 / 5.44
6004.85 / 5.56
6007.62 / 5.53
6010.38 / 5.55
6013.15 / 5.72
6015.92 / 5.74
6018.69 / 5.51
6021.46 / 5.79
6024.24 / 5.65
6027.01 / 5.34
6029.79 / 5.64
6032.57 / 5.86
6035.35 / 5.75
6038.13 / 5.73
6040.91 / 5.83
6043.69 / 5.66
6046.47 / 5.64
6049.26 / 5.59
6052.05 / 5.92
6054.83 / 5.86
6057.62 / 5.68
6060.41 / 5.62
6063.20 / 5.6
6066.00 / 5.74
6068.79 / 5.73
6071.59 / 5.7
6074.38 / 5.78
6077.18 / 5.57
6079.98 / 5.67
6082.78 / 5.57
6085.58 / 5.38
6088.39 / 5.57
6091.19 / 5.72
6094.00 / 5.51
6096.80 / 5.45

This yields -2.8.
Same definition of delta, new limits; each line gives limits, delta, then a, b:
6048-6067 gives 3.8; 0.15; 5.68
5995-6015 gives 3.5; 0.16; 5.56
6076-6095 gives -9.3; -0.06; 5.57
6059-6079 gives -11.4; -0.05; 5.70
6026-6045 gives 1.8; 0.32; 5.73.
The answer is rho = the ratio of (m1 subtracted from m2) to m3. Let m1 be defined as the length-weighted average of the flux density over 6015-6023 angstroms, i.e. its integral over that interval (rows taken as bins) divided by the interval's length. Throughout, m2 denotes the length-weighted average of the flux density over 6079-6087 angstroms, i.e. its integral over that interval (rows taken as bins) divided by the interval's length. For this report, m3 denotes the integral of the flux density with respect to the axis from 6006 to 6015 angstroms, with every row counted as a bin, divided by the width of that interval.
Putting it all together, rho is -0.026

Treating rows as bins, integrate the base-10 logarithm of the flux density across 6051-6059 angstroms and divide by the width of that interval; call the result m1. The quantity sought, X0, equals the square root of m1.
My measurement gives 0.875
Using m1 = 0.765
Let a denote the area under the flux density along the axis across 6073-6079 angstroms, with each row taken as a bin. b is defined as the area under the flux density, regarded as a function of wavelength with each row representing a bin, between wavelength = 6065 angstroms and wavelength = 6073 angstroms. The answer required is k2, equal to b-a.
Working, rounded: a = 34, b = 46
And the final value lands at 12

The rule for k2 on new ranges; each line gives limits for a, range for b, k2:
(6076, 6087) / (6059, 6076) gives 36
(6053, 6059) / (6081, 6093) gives 32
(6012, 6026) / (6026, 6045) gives 29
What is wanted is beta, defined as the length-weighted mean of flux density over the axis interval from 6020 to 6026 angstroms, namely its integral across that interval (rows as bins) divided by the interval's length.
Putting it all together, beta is 5.69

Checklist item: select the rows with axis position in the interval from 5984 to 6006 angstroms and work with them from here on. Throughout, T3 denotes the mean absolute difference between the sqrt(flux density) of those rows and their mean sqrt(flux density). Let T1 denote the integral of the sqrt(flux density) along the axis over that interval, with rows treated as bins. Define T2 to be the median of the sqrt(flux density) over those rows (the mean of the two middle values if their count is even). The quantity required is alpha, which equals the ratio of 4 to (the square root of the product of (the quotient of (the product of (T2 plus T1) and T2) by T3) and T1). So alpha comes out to 0.0059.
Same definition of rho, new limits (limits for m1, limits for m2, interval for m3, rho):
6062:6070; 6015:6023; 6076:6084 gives -0.003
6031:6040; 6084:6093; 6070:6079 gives -0.040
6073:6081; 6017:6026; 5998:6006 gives -0.005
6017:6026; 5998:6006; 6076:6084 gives -0.022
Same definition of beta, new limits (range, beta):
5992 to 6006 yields 5.51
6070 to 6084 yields 5.66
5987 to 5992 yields 5.57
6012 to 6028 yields 5.63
